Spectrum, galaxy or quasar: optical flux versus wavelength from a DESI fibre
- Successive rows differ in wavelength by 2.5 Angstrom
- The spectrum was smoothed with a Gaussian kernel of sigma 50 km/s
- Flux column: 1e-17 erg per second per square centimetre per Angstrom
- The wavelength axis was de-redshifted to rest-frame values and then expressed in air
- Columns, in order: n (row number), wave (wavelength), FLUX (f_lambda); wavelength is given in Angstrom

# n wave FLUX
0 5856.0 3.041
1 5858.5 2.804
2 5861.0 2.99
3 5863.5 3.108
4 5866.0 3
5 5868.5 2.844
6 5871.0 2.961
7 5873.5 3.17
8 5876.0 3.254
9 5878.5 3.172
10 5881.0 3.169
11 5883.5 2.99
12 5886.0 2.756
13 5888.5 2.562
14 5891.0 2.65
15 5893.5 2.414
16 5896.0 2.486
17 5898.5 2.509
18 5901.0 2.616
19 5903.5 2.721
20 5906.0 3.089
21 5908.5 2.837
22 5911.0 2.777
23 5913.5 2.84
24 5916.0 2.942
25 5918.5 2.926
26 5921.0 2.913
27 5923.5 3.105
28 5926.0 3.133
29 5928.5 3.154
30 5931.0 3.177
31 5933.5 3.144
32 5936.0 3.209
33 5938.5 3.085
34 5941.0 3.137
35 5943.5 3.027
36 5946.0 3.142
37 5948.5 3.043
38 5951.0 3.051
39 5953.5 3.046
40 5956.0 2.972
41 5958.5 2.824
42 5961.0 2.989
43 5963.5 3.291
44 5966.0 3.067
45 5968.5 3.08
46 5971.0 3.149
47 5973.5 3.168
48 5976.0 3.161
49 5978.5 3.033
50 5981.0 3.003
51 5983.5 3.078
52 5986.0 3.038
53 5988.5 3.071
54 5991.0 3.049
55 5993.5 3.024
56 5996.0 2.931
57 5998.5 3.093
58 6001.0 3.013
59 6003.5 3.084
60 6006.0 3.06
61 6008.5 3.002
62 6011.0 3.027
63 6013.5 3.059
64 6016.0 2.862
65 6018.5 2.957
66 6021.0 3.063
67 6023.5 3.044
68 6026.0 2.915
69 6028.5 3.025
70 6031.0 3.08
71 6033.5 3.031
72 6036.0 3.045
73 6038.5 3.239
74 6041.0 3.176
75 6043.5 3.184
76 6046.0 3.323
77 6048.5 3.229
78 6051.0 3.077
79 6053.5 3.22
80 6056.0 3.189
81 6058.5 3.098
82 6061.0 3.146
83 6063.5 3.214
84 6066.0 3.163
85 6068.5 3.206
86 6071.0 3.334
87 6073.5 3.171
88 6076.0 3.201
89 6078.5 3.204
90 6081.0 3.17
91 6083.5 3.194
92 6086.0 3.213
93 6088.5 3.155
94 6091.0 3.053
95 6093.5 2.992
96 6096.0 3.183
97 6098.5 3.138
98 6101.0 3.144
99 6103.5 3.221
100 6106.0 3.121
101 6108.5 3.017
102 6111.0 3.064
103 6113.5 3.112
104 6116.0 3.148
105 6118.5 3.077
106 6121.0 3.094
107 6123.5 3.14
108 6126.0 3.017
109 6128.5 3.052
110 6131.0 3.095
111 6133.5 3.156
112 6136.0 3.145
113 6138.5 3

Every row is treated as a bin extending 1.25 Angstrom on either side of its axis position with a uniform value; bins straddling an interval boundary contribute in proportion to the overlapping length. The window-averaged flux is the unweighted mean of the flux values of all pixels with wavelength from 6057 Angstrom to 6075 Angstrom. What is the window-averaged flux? 3.19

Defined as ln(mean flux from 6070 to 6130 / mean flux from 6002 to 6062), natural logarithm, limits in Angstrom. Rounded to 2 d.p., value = 0.01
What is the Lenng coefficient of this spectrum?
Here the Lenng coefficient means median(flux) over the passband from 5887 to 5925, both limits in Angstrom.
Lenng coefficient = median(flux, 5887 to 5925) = 2.78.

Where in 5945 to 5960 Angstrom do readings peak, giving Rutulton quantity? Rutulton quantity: 5946.0 Angstrom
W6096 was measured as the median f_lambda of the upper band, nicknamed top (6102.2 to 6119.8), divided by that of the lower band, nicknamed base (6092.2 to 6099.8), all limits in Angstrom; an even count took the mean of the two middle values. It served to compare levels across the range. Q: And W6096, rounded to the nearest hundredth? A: 0.99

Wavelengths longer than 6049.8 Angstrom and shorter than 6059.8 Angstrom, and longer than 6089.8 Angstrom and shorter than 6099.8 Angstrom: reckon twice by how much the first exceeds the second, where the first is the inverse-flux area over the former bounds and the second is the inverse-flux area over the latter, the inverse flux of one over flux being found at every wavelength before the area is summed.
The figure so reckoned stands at -0.11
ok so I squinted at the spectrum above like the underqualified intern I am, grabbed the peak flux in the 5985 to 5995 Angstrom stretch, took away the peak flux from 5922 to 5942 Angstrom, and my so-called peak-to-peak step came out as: -0.14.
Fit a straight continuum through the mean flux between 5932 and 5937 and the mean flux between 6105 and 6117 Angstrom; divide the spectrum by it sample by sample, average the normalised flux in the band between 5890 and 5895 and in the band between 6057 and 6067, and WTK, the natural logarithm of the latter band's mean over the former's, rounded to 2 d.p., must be 0.25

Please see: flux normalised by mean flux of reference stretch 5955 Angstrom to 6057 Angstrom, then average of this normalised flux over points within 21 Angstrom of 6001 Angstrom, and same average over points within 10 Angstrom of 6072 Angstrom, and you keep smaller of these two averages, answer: 0.985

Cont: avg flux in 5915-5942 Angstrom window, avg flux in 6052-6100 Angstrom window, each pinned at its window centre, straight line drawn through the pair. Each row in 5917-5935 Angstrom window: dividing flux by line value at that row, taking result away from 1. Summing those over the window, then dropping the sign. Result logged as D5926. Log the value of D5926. 0.0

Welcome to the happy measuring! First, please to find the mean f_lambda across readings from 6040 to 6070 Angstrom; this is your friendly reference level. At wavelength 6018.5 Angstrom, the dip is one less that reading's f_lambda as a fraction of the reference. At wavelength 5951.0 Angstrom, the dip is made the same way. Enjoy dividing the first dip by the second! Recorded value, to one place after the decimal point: 1.7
